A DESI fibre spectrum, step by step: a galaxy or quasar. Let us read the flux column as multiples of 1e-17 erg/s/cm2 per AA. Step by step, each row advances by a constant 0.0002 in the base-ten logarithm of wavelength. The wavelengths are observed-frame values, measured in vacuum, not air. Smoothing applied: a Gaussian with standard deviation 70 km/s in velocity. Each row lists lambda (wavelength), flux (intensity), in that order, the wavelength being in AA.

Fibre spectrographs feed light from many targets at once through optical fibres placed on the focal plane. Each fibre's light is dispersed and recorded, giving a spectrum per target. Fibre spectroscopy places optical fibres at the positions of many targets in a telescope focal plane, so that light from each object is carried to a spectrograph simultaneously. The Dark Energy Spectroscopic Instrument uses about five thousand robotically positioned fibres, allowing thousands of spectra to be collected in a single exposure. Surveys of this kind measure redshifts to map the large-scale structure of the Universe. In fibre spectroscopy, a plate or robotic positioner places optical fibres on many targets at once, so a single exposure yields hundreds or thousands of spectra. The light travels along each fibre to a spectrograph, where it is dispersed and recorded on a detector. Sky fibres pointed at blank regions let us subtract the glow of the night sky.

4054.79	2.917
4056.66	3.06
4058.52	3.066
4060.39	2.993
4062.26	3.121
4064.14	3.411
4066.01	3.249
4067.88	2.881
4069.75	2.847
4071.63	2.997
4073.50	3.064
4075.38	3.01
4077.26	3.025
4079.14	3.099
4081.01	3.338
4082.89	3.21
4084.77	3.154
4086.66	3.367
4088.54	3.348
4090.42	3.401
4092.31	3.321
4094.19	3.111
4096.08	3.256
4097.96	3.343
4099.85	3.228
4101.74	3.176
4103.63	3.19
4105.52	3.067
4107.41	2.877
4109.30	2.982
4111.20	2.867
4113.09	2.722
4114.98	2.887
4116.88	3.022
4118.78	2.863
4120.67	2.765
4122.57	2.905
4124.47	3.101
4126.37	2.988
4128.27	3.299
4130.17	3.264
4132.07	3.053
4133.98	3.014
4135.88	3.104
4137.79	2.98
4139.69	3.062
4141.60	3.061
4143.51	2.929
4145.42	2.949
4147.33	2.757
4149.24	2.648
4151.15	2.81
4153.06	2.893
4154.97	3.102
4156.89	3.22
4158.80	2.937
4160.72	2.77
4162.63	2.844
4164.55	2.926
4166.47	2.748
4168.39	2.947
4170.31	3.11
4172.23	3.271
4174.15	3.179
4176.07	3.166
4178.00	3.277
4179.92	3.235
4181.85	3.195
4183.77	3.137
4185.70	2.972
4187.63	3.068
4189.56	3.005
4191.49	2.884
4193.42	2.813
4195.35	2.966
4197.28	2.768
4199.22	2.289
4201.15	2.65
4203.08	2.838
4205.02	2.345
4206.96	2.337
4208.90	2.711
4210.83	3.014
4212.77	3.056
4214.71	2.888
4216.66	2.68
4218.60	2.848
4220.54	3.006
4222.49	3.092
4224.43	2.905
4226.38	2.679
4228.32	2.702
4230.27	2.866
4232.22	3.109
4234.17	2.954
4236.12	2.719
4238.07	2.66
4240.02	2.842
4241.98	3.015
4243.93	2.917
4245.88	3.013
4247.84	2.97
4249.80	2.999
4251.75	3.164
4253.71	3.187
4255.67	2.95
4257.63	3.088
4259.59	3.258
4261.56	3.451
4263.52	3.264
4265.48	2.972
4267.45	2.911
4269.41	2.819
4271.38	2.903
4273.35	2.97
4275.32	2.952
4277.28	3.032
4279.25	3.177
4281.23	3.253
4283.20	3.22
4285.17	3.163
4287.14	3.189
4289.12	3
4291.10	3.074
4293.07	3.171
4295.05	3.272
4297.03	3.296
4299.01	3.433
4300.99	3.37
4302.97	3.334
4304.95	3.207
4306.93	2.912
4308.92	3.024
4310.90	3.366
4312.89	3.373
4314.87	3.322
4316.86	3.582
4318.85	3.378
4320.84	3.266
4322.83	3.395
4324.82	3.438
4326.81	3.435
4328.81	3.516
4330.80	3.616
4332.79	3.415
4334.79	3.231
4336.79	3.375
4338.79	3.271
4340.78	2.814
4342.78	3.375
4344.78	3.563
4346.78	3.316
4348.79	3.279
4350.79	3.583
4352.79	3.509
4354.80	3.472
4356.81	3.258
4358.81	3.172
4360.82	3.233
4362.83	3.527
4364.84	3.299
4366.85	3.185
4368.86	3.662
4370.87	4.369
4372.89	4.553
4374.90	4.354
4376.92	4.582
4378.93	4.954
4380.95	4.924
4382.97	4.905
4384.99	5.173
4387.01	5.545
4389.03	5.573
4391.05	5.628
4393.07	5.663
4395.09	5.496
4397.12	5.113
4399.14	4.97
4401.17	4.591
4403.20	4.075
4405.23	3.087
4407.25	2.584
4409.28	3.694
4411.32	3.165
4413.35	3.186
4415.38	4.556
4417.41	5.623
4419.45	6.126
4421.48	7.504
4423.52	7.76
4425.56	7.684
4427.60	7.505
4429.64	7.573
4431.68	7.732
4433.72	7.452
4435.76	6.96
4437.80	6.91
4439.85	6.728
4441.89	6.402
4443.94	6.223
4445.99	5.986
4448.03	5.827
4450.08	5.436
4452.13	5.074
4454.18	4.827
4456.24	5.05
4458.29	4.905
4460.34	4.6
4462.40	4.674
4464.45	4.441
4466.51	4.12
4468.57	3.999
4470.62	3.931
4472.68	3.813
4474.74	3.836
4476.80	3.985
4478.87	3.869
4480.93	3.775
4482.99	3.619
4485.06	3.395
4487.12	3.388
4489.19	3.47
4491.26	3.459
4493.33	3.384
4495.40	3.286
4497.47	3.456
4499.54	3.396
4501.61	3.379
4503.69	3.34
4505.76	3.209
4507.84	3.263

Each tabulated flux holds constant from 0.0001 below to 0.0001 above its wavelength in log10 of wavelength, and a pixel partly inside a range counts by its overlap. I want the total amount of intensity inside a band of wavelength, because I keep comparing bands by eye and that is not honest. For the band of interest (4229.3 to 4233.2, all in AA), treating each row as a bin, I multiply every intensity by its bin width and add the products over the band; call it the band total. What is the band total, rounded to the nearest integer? 12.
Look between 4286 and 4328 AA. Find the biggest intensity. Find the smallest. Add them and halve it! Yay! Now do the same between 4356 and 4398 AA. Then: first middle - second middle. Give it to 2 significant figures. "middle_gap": -1.2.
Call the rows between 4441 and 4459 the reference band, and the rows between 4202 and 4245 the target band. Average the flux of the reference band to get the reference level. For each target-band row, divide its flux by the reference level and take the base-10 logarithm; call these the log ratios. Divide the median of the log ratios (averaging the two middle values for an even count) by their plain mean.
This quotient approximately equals 0.98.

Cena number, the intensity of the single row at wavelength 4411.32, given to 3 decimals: 3.165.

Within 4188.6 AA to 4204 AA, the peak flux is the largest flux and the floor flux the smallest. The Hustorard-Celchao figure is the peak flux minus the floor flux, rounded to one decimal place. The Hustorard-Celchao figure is 0.7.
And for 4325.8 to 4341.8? 0.8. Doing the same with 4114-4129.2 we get 0.5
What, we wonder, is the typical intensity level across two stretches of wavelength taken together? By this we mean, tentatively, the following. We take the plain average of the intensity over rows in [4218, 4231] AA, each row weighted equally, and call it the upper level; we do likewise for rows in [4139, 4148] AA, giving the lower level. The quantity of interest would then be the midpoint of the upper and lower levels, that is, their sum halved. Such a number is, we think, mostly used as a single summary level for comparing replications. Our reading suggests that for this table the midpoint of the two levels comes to 2.91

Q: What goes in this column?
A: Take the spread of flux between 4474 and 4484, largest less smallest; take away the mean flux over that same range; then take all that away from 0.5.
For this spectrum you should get 3.95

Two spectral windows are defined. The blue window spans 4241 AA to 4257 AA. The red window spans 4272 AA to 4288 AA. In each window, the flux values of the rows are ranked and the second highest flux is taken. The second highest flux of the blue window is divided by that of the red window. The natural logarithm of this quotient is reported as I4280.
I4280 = -0.018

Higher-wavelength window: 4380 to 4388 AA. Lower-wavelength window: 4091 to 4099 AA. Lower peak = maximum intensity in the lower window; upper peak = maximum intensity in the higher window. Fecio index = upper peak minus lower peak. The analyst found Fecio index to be 2.2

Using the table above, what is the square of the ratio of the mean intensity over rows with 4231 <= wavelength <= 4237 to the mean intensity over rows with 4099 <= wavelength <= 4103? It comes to 0.8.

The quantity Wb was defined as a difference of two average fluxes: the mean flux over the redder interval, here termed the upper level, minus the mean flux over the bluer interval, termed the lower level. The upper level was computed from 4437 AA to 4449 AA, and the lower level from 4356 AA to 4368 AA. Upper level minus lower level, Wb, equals 3.1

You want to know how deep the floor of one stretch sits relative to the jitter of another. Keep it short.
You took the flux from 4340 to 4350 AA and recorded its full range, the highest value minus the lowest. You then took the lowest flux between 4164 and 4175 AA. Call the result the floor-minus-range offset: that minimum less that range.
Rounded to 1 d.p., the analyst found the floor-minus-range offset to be 2.0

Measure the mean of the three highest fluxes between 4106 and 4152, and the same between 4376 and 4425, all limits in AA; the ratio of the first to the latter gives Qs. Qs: 0.45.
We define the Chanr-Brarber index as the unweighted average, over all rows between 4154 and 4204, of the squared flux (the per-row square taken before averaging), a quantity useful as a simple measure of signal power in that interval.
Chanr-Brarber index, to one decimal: 8.9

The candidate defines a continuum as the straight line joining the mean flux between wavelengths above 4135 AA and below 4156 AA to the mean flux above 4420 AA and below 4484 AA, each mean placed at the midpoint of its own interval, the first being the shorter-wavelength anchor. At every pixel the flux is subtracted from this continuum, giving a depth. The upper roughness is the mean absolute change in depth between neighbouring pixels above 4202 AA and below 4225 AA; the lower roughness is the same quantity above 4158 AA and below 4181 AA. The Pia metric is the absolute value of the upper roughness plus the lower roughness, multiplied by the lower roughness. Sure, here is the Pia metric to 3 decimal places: 0.036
